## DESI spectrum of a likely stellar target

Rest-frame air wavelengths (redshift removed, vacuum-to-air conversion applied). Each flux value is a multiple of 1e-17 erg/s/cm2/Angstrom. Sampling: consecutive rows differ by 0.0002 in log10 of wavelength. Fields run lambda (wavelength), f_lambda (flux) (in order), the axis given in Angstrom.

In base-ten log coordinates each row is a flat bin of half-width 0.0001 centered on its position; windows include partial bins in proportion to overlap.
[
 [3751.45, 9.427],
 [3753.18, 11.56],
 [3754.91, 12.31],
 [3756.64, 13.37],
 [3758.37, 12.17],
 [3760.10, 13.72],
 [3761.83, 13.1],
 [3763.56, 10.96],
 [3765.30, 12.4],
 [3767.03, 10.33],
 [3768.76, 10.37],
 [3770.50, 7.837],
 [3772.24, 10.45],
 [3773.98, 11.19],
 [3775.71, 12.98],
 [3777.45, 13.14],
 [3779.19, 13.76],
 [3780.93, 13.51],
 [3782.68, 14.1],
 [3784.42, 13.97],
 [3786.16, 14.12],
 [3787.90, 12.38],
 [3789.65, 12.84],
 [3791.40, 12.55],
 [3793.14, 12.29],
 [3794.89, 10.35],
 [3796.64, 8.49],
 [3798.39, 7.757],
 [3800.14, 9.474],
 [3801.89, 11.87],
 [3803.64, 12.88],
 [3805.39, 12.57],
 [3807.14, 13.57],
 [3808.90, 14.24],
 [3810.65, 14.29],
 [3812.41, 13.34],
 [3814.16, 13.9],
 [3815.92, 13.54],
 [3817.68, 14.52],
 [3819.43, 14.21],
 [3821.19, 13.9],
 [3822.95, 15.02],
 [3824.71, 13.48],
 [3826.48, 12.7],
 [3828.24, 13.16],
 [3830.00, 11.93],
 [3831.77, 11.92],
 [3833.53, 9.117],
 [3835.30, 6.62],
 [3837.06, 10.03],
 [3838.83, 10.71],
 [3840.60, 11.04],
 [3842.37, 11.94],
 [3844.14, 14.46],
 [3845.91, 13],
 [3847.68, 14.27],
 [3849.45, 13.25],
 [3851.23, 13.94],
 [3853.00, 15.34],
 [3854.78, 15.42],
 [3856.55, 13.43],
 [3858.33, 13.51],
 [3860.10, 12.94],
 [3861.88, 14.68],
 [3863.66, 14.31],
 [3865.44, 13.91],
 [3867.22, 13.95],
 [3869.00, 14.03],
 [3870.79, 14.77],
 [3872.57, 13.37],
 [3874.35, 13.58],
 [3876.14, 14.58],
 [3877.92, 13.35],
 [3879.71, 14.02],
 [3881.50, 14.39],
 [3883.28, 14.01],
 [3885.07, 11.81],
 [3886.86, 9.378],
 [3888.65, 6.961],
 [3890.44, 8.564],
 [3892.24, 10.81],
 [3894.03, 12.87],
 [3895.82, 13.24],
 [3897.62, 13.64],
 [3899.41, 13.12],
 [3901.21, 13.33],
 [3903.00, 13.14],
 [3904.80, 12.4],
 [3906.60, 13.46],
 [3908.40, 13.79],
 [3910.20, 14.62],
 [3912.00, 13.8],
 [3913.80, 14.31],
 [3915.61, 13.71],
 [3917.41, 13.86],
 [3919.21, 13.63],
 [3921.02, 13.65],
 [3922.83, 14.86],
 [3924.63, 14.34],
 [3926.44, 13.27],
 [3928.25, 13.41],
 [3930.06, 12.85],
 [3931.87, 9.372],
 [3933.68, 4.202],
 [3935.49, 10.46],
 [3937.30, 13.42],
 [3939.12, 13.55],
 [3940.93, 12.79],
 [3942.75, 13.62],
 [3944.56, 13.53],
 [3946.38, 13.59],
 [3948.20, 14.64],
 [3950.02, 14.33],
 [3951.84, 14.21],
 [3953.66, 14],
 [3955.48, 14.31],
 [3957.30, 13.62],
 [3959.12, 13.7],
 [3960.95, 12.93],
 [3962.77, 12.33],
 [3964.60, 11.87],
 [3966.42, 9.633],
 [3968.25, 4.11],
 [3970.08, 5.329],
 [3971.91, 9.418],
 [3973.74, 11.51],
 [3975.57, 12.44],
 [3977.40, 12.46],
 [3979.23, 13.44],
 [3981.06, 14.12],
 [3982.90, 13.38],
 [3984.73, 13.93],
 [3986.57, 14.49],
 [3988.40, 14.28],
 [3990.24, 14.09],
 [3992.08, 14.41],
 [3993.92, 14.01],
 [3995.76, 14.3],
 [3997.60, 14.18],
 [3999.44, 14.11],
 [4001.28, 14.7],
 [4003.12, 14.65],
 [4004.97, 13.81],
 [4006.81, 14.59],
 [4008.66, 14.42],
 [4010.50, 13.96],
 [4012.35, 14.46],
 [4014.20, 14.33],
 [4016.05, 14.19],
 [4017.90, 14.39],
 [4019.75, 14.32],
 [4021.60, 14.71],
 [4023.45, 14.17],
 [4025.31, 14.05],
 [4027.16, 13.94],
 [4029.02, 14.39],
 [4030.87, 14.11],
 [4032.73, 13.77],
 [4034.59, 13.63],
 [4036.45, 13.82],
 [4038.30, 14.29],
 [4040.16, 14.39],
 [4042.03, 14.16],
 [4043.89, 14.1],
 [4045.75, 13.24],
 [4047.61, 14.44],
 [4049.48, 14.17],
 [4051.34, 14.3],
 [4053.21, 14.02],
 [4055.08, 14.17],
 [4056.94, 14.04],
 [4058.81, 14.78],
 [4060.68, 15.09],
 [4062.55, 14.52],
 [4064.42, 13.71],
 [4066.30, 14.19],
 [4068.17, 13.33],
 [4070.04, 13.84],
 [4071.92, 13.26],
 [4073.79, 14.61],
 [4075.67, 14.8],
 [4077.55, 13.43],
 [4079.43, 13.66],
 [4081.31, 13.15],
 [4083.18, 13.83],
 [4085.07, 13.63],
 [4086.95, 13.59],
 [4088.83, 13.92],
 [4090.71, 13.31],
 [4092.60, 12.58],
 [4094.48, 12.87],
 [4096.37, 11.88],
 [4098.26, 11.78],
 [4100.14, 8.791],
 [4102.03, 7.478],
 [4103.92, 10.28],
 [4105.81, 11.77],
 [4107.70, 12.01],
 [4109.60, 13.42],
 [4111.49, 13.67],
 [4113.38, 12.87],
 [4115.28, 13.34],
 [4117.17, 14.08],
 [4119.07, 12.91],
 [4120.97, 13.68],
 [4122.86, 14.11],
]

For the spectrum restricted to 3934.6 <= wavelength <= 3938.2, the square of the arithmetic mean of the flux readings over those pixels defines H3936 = 143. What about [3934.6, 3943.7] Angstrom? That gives 163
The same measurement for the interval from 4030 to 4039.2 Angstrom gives 194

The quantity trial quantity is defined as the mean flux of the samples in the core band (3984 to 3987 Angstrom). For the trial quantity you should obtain 14.2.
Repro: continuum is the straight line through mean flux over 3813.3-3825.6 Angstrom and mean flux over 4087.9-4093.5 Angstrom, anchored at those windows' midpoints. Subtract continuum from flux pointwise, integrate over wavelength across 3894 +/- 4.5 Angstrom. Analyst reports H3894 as -18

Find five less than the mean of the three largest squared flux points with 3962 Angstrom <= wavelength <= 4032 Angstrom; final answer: 211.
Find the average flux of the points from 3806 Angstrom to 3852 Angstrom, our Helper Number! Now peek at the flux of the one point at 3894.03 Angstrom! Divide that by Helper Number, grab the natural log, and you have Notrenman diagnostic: 0.01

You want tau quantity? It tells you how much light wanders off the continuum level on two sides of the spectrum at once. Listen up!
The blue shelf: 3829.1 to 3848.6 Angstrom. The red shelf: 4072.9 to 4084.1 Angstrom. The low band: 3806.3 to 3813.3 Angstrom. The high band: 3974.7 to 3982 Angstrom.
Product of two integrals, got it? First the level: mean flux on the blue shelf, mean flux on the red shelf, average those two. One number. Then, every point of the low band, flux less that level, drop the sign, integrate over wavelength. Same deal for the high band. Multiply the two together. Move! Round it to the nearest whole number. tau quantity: 42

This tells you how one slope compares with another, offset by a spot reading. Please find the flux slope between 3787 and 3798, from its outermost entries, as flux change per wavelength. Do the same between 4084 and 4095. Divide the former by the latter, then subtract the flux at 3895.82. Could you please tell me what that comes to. -8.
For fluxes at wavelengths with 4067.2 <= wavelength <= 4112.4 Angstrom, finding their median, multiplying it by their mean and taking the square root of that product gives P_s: 13.0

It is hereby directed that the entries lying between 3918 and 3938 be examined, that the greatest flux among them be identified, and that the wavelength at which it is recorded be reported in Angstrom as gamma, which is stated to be 3922.83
